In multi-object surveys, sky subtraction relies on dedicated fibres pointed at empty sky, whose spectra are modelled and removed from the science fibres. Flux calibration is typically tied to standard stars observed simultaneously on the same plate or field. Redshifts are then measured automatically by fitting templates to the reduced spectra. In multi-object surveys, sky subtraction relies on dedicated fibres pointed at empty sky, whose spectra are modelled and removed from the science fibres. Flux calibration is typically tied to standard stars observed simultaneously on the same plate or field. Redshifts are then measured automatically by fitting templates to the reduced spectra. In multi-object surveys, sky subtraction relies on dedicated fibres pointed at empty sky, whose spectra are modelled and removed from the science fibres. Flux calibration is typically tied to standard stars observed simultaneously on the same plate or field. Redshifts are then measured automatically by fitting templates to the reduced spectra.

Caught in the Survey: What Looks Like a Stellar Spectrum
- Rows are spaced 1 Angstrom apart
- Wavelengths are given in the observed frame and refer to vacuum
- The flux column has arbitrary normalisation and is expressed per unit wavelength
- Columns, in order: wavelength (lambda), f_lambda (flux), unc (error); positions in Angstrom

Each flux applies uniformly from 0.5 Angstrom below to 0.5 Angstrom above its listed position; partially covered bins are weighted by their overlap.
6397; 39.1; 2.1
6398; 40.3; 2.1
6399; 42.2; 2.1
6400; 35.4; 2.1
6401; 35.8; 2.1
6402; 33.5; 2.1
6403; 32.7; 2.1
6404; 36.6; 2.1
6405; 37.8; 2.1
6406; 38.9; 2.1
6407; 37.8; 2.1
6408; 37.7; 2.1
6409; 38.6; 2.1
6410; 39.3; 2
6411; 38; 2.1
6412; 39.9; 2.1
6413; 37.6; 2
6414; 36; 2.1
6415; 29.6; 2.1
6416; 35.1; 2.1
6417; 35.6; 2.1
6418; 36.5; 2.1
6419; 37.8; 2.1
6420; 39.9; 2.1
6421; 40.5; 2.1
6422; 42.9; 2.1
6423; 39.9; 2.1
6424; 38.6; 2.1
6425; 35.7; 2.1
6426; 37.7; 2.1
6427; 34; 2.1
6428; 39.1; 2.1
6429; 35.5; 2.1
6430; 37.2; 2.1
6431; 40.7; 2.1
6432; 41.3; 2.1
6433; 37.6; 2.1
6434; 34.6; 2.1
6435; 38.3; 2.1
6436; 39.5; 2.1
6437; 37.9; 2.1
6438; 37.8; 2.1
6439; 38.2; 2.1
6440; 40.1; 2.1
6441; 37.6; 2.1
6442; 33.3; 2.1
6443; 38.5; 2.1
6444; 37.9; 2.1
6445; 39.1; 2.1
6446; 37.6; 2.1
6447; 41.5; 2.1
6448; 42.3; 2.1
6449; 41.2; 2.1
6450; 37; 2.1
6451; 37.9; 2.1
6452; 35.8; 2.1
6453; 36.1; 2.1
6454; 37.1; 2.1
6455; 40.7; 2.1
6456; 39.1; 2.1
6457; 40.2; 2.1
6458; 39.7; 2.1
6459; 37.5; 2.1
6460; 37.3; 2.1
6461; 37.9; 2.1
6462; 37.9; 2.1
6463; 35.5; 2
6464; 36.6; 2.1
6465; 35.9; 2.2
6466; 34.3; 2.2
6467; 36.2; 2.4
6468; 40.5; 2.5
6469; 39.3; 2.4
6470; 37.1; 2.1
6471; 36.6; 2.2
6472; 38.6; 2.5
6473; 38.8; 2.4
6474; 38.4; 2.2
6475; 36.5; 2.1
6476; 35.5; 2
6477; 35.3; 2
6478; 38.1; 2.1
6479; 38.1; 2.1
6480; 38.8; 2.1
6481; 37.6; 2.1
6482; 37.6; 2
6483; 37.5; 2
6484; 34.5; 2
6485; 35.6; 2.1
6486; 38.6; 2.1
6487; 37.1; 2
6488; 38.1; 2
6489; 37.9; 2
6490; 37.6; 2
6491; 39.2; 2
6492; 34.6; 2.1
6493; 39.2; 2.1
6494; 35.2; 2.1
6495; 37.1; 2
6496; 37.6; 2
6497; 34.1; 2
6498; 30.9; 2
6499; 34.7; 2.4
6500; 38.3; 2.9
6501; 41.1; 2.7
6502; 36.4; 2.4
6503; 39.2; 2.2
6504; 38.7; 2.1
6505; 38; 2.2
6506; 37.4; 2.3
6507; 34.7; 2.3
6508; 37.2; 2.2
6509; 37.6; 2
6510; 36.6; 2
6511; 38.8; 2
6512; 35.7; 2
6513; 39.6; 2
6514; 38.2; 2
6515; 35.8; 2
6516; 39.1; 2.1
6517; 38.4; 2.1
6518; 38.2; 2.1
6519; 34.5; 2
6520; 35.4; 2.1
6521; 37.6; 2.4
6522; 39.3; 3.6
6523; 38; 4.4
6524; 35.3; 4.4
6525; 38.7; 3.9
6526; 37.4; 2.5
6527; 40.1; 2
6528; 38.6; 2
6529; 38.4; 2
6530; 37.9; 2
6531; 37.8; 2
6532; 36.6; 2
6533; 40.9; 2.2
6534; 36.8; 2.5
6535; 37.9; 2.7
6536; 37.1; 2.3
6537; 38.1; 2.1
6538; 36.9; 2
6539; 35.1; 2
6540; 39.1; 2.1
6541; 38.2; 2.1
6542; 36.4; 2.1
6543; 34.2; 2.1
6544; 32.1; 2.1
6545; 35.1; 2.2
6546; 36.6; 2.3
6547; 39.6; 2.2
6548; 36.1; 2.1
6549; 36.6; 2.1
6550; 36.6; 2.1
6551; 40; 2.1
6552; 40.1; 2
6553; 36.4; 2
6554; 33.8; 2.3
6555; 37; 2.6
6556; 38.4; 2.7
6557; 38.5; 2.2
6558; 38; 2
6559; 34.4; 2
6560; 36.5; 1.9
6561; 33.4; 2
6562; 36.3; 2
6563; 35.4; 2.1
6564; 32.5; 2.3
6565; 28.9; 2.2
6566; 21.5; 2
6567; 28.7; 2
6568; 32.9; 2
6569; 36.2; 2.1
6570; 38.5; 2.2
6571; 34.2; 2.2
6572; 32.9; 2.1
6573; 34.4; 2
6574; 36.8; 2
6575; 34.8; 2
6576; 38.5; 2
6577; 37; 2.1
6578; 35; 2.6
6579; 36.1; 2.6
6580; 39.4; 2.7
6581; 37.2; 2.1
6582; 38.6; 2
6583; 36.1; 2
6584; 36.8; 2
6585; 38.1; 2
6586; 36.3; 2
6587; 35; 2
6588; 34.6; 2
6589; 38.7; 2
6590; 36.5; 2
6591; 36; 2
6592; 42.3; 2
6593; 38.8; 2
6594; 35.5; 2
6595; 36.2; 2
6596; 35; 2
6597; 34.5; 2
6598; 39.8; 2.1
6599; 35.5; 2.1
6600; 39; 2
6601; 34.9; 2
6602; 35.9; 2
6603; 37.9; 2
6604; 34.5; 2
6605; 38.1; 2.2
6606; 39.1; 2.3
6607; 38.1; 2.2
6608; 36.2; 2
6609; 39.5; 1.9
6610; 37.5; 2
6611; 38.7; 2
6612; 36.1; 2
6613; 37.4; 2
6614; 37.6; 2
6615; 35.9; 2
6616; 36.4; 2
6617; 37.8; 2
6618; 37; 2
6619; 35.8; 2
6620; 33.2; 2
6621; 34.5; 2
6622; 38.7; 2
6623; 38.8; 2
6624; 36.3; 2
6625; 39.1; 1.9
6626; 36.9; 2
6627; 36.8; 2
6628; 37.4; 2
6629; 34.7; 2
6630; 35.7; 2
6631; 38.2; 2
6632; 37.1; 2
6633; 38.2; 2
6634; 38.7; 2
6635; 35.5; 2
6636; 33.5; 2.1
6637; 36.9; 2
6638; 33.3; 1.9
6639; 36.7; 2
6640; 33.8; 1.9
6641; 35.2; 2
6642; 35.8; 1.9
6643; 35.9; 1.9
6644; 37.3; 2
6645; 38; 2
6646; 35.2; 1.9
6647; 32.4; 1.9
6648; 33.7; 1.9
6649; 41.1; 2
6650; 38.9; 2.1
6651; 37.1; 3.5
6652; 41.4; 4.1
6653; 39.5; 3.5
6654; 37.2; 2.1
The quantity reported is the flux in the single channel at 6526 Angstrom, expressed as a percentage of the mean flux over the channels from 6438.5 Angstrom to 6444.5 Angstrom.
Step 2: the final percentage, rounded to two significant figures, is 99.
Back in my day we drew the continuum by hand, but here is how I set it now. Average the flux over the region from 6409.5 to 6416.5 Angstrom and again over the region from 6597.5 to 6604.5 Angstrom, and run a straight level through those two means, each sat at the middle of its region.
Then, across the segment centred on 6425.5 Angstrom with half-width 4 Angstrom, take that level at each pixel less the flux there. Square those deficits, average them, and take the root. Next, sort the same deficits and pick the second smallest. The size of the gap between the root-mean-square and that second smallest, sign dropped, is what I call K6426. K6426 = 6.4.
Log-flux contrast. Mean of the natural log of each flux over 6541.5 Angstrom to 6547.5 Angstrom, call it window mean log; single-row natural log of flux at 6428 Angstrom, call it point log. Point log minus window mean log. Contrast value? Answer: 0.094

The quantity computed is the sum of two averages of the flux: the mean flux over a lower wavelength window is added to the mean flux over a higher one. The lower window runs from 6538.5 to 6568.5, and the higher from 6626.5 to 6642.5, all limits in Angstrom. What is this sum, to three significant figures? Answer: 71.4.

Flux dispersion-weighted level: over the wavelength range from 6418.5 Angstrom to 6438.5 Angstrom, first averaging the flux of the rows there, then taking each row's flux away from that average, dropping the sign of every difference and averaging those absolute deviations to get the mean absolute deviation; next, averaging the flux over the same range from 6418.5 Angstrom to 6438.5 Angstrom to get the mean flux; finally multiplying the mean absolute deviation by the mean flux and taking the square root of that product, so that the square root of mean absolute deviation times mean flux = 8.2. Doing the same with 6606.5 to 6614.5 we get 5.6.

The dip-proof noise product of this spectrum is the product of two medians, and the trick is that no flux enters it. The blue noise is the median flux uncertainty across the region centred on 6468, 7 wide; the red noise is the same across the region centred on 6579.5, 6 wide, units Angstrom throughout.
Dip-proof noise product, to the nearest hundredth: 5.17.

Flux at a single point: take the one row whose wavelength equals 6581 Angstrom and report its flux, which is 37.2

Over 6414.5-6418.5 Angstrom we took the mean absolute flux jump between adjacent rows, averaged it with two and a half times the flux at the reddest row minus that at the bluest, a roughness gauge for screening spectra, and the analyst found 10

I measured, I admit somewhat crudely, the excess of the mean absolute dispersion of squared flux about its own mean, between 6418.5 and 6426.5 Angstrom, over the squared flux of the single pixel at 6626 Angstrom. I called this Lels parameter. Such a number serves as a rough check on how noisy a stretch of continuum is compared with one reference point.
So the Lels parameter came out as -1230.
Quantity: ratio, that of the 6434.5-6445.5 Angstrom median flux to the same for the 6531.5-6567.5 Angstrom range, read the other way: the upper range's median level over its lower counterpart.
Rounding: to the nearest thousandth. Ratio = 0.958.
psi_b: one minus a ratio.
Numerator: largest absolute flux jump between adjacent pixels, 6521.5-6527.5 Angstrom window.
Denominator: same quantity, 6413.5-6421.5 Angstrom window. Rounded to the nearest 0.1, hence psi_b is 0.5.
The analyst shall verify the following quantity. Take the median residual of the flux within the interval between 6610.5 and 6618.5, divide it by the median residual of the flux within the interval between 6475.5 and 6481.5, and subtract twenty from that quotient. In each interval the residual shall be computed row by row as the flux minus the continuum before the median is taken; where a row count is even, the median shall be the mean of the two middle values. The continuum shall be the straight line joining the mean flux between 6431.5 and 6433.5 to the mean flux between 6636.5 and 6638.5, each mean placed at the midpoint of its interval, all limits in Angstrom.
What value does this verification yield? -22.7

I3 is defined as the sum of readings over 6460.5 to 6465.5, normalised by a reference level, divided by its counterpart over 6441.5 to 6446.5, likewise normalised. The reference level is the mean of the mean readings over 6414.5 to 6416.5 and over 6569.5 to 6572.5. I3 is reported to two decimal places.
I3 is 0.99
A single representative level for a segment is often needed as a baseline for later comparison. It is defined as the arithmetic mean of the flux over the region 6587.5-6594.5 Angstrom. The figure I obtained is 37.5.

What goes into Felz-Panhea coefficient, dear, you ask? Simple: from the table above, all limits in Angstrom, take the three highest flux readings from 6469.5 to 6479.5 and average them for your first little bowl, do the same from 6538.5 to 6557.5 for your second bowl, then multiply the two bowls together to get 1540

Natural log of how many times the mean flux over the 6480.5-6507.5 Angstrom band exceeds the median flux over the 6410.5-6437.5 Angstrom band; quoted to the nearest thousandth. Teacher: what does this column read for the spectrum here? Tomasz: -0.022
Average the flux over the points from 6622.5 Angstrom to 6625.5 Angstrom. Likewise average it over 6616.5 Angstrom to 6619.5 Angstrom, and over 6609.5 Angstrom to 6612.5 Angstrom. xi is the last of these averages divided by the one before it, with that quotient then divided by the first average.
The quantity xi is 0.027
